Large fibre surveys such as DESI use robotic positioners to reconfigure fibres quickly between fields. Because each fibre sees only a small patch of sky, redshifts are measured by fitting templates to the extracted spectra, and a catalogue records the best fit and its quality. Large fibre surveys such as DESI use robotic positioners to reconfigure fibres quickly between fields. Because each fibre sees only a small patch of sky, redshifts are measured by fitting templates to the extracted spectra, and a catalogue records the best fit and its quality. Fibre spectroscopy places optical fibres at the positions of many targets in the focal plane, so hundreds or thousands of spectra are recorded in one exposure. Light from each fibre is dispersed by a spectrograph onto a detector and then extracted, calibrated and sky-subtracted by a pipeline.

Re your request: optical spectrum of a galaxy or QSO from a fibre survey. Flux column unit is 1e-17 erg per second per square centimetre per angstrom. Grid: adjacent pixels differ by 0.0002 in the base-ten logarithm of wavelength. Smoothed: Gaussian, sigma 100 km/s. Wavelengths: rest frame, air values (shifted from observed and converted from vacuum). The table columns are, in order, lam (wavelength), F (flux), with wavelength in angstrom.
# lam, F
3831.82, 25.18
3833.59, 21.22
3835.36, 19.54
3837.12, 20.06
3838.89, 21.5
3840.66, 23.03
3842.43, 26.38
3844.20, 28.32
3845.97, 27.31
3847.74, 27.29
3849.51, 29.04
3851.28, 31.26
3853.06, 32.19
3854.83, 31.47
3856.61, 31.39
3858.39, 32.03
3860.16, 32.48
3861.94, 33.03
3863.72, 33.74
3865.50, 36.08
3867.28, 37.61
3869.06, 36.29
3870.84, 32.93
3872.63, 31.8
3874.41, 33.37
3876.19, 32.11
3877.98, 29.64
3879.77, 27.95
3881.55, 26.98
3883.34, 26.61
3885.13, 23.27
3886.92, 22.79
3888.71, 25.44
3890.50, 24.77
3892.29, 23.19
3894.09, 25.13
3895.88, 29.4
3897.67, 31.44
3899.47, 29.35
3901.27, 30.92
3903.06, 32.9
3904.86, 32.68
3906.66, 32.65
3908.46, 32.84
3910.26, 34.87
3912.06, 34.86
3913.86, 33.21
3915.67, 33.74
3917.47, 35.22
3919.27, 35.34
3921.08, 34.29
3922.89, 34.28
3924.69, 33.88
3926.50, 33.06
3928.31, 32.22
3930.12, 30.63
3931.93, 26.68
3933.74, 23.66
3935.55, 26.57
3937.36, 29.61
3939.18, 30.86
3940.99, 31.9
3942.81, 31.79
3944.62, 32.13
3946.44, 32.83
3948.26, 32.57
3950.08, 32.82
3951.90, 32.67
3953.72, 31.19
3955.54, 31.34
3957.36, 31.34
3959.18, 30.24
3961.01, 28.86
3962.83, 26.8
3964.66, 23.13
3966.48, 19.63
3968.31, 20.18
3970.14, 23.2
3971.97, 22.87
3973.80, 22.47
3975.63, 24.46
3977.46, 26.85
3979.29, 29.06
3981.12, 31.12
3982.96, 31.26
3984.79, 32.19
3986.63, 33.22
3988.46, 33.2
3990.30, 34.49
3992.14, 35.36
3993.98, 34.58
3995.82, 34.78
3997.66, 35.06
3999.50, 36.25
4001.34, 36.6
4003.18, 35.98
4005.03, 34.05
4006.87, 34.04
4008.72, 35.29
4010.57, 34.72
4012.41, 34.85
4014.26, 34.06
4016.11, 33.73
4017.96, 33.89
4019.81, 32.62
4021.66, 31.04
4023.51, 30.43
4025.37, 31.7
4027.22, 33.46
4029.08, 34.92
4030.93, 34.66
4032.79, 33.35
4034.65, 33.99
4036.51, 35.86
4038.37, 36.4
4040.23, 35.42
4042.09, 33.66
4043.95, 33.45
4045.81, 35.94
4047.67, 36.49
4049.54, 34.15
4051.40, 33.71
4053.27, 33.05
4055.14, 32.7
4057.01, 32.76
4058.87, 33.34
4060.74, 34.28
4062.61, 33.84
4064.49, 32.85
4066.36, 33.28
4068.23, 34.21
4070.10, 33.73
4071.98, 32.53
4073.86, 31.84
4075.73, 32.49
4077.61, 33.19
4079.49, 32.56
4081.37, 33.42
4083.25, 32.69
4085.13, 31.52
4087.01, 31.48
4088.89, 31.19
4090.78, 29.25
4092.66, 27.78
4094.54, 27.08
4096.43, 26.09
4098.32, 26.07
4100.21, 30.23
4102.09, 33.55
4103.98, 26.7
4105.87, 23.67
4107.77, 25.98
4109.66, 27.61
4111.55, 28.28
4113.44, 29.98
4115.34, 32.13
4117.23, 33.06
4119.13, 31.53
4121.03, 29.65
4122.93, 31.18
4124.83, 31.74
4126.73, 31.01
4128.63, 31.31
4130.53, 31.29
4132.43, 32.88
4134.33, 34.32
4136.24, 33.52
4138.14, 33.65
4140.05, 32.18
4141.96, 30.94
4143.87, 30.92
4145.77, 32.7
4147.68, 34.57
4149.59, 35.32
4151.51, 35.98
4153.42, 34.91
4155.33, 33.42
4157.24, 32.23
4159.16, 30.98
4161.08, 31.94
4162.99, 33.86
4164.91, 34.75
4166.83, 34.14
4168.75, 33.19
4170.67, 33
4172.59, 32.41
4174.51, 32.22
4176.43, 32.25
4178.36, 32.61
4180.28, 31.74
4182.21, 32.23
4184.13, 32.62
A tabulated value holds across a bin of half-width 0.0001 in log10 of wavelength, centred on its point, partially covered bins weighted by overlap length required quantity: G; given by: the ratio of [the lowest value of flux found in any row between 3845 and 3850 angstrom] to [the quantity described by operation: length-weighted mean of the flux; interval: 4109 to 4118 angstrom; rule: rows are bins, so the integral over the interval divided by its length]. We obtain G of 0.90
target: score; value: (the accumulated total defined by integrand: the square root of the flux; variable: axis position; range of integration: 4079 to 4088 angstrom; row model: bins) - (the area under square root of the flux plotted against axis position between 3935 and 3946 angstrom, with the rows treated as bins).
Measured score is -10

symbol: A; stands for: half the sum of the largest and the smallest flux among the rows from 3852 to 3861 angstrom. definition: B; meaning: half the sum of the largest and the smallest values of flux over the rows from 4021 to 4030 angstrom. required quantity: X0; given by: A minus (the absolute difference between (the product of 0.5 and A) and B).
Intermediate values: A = 31.9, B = 32.7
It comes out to 15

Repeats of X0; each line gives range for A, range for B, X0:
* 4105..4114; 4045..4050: 5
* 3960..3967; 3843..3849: 9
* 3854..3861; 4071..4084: 15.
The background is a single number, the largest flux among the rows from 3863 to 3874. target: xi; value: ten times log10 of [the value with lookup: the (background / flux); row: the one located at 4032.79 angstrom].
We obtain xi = 0.52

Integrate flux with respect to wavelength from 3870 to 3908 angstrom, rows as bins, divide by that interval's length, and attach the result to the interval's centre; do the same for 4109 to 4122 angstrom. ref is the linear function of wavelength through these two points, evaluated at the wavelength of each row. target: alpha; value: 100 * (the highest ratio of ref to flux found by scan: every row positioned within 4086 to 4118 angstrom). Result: 128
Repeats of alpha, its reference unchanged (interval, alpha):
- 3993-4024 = 98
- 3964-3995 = 150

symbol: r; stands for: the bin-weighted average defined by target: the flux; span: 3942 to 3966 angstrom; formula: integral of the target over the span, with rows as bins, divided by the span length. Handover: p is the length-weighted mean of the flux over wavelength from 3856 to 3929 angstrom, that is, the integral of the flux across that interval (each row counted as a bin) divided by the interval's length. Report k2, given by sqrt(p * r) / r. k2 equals 1.02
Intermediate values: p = 31.4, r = 30.4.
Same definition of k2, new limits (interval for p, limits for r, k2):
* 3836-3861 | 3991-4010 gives 0.89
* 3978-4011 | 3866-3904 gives 1.08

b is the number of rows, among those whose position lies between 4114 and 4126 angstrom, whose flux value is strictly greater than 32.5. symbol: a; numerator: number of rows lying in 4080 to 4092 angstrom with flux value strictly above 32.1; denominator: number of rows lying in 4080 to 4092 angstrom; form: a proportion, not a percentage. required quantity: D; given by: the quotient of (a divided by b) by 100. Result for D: 0.0033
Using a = 0.33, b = 1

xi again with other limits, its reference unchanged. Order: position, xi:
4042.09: 0.48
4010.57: 0.35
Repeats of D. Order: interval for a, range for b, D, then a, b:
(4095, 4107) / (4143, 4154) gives 0.0003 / 0.17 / 5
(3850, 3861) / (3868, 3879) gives 0.0011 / 0.33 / 3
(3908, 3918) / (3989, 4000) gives 0.0017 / 1.00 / 6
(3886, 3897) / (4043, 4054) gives 0.0000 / 0.00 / 6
